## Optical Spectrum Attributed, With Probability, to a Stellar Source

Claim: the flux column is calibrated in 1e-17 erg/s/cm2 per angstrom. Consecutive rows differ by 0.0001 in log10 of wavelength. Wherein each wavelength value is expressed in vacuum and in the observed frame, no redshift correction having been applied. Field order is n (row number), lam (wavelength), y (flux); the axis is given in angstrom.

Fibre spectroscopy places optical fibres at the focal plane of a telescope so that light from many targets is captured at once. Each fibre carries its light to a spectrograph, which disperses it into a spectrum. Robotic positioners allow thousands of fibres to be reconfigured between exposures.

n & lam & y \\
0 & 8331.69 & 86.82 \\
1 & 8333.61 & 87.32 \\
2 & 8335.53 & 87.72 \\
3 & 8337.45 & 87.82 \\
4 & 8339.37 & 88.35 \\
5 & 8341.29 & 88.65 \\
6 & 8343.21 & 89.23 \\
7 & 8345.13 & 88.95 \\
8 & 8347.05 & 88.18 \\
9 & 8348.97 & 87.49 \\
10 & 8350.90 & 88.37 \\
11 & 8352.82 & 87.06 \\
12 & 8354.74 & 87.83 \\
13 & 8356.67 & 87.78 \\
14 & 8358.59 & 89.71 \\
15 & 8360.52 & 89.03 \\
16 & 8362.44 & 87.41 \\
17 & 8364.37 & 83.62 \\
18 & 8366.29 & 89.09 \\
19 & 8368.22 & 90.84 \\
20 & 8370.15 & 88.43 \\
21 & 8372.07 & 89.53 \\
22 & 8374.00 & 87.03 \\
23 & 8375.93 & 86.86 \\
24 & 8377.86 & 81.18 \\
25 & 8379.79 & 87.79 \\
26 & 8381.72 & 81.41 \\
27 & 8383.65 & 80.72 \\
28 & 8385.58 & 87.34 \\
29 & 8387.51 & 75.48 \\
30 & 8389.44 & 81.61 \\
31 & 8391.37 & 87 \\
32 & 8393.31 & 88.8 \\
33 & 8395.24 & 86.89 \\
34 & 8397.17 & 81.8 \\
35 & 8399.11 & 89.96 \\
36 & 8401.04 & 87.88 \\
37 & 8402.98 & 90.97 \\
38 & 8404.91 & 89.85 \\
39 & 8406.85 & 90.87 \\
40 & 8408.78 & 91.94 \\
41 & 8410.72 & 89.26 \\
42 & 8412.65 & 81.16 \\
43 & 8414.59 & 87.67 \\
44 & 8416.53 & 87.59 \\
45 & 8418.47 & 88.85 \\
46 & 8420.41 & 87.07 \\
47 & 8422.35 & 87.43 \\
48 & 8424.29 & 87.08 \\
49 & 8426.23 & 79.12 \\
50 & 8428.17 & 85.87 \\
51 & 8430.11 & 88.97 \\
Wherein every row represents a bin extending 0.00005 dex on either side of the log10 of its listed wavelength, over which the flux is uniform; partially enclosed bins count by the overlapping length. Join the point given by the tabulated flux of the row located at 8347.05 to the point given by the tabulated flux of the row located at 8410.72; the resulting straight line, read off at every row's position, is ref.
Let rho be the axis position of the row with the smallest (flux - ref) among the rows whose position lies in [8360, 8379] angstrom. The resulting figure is 8377.86 angstrom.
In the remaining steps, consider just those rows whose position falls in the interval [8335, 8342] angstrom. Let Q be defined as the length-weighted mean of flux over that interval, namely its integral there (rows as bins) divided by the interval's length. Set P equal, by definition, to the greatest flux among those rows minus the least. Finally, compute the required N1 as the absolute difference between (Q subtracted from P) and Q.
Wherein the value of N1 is 175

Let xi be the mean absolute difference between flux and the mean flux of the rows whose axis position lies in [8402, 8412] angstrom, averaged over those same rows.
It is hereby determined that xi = 0.8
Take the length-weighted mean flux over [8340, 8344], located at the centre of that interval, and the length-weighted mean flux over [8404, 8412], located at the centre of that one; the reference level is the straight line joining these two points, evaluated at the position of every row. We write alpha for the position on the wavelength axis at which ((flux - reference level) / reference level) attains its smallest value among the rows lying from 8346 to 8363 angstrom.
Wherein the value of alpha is 8352.82 angstrom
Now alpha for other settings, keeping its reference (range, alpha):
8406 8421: 8412.65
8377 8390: 8387.51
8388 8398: 8389.44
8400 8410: 8401.04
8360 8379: 8377.86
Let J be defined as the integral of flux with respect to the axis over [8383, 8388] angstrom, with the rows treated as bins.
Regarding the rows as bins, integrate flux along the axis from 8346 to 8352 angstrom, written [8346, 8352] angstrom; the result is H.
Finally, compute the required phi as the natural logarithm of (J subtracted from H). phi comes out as 4.78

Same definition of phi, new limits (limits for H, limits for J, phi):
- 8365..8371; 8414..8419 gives 4.56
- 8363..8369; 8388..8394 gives 2.86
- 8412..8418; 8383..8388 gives 4.67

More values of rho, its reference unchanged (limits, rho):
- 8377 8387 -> 8383.65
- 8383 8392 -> 8387.51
